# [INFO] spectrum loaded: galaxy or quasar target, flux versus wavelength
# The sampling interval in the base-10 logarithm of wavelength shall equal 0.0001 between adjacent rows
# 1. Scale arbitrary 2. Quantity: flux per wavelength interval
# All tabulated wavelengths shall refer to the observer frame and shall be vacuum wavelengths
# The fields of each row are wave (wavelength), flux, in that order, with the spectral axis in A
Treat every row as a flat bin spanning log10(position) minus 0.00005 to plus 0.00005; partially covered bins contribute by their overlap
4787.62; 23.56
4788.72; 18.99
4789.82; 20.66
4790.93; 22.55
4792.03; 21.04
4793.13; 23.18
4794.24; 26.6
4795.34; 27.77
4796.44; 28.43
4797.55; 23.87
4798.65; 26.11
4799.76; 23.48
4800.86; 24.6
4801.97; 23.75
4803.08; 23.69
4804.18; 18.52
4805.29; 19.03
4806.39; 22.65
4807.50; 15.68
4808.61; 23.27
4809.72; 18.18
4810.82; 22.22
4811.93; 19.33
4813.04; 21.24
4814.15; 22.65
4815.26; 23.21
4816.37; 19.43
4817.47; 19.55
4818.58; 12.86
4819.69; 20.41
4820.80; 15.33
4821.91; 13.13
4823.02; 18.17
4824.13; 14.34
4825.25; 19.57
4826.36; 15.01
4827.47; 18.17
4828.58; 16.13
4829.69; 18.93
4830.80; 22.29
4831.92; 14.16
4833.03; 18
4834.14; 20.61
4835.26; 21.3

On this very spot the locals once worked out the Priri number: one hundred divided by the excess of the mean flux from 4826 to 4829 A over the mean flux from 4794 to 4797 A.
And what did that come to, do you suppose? -9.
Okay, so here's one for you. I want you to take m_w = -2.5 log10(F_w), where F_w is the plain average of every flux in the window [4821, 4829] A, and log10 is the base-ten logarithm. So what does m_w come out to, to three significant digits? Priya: -3.03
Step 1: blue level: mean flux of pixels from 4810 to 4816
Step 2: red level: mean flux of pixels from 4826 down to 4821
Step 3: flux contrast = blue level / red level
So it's 1.33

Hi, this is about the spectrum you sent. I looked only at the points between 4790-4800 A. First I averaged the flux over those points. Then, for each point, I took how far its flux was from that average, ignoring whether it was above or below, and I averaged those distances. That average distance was 2.2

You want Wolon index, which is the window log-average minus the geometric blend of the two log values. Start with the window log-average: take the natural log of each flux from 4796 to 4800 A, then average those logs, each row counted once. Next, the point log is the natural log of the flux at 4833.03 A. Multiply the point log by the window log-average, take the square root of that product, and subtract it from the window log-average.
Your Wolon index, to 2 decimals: 0.18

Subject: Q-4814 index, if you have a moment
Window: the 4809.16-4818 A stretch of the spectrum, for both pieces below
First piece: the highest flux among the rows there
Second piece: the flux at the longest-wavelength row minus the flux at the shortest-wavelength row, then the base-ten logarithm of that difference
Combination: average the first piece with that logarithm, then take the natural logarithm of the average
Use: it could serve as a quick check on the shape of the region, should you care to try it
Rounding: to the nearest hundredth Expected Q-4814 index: 2.46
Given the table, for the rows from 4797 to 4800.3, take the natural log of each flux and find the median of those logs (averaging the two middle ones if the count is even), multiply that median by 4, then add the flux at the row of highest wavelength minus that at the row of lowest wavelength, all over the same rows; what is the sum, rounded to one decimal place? 12.3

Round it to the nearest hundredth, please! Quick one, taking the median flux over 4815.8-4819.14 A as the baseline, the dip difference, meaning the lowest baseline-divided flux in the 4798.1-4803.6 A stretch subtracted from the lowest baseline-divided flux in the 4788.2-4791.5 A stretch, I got -0.23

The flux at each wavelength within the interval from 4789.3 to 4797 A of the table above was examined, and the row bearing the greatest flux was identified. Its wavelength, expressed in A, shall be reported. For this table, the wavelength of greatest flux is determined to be 4796.44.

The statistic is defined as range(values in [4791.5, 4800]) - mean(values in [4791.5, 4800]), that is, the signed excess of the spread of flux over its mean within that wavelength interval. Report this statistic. -17.7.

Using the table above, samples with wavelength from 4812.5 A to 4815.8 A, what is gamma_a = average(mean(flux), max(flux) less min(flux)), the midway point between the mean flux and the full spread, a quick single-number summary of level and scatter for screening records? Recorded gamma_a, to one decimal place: 12.2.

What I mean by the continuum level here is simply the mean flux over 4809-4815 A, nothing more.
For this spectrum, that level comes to 21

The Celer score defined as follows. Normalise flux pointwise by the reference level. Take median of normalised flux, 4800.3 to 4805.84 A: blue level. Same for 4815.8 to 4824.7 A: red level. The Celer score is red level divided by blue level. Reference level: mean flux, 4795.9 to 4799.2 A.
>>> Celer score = 0.707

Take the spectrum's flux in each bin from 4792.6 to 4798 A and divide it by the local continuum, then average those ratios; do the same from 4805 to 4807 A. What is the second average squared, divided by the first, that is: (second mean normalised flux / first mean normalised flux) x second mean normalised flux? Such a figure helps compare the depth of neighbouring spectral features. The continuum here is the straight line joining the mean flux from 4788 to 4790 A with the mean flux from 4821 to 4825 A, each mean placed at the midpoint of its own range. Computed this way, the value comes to 1.03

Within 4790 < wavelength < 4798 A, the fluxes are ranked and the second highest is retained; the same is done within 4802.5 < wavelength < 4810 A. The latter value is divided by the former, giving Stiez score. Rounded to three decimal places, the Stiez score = 0.838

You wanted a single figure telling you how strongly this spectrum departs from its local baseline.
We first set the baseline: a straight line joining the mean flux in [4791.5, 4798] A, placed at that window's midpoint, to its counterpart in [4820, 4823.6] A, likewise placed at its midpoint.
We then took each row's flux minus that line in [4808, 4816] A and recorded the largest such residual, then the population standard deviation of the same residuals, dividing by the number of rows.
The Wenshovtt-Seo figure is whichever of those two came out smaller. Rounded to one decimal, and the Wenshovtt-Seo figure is 2.2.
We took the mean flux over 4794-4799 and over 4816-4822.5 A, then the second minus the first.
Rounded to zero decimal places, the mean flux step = -10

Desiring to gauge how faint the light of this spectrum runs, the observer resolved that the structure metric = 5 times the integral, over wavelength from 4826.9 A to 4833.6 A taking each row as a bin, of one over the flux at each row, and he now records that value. 1.90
